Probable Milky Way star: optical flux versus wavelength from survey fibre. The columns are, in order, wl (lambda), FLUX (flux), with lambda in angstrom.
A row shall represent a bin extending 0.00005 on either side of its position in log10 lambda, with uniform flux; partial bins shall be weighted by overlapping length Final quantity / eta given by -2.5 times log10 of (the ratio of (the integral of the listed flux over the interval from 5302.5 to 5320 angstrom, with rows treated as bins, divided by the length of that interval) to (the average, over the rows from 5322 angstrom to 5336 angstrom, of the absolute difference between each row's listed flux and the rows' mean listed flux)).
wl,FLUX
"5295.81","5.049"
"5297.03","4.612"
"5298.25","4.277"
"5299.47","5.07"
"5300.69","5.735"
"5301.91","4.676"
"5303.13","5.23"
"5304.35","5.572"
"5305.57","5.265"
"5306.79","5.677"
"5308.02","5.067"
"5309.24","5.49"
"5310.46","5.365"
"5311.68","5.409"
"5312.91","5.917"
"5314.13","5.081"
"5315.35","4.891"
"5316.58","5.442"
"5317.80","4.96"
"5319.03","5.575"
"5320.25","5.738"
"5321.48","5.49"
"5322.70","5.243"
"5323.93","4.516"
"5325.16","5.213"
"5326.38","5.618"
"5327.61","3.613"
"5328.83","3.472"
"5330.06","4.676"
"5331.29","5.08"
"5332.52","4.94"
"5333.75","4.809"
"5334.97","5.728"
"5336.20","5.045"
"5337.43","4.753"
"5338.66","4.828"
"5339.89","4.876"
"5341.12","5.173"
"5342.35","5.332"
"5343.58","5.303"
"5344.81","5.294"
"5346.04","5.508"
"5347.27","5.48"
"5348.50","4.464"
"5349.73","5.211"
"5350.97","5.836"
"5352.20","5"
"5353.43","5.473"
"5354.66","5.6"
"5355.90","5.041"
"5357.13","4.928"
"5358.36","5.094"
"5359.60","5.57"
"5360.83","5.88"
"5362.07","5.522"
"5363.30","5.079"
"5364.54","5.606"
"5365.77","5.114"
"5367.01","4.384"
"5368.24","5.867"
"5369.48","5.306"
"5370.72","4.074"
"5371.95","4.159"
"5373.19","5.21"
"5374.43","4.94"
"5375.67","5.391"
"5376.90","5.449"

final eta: -2.49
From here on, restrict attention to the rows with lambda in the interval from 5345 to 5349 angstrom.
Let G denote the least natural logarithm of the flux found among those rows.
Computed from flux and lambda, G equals 1.50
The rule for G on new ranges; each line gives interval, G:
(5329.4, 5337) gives 1.54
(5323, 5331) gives 1.24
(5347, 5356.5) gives 1.50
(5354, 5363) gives 1.59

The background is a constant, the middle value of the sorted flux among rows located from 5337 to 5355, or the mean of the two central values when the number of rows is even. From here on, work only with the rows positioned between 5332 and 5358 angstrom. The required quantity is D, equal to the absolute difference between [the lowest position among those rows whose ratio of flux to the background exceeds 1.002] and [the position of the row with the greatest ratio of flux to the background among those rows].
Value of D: 16.0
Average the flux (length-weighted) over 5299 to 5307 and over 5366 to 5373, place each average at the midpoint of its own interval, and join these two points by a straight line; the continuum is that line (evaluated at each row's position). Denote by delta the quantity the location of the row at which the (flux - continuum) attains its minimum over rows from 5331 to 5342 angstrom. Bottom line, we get 5337.43 angstrom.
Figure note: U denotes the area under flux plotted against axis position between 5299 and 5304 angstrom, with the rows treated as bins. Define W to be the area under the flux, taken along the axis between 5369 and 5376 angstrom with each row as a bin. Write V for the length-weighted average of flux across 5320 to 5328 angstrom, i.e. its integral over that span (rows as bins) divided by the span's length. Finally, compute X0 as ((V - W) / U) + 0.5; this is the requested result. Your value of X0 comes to -0.6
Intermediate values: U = 26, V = 5.07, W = 34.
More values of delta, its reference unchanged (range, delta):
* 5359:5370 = 5367.01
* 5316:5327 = 5323.93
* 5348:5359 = 5348.50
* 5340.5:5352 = 5348.50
